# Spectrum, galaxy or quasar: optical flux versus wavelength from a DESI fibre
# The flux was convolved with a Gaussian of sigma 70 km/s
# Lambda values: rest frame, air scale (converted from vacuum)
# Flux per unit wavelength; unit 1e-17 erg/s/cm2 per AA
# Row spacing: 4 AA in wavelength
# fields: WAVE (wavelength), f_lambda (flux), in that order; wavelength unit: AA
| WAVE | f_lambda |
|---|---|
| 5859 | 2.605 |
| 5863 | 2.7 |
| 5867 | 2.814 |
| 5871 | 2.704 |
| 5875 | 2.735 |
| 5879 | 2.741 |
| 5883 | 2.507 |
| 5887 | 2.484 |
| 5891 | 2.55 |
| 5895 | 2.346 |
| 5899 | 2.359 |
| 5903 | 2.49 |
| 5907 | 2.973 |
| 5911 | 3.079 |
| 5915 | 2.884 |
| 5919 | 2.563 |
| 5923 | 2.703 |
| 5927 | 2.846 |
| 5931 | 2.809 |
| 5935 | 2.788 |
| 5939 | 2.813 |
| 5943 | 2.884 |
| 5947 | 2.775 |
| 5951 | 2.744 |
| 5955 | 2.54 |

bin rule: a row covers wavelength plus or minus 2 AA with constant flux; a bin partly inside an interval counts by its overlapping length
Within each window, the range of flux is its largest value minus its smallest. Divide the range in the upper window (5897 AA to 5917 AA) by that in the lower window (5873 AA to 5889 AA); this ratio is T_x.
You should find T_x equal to 2.8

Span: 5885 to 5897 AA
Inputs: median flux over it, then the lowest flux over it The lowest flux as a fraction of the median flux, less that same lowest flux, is -1.40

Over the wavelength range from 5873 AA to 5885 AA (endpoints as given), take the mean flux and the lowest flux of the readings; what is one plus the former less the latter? 1.15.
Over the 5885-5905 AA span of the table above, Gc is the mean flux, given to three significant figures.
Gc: 2.45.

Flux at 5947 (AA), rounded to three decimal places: 2.775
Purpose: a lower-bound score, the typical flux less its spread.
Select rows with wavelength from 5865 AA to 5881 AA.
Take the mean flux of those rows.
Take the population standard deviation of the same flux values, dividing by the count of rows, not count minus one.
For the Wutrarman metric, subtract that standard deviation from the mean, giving 2.71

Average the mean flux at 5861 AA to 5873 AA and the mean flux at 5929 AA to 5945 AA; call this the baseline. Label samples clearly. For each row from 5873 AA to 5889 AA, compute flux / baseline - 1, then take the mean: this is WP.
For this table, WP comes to -0.059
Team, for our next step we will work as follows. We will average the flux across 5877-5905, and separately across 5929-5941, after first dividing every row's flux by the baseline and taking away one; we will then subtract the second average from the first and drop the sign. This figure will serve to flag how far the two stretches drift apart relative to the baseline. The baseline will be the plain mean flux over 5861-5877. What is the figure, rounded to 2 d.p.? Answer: 0.11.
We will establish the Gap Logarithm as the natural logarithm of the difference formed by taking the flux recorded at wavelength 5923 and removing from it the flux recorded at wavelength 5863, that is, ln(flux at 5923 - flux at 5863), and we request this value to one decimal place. -5.8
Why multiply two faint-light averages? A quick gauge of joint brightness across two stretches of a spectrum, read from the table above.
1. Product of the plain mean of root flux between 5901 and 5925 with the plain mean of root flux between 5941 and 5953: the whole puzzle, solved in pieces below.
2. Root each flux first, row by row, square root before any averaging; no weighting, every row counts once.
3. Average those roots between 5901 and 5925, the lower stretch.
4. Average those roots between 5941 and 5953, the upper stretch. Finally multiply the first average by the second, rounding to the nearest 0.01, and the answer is 2.79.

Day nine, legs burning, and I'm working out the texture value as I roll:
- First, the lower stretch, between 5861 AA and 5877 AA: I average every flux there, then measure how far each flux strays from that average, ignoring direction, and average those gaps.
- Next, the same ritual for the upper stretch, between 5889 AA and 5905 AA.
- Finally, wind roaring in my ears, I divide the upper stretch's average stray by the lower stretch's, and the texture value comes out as 2.2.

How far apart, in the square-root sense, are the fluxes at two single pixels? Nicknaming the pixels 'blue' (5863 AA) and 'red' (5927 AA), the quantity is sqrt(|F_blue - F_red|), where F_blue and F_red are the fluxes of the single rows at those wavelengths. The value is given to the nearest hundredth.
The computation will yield 0.38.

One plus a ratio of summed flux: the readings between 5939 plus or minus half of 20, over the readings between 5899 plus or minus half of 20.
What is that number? 2.11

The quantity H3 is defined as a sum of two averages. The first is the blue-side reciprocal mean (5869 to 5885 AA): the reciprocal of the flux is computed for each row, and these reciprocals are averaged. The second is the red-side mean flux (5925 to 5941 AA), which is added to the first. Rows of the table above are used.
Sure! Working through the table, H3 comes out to 3.19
